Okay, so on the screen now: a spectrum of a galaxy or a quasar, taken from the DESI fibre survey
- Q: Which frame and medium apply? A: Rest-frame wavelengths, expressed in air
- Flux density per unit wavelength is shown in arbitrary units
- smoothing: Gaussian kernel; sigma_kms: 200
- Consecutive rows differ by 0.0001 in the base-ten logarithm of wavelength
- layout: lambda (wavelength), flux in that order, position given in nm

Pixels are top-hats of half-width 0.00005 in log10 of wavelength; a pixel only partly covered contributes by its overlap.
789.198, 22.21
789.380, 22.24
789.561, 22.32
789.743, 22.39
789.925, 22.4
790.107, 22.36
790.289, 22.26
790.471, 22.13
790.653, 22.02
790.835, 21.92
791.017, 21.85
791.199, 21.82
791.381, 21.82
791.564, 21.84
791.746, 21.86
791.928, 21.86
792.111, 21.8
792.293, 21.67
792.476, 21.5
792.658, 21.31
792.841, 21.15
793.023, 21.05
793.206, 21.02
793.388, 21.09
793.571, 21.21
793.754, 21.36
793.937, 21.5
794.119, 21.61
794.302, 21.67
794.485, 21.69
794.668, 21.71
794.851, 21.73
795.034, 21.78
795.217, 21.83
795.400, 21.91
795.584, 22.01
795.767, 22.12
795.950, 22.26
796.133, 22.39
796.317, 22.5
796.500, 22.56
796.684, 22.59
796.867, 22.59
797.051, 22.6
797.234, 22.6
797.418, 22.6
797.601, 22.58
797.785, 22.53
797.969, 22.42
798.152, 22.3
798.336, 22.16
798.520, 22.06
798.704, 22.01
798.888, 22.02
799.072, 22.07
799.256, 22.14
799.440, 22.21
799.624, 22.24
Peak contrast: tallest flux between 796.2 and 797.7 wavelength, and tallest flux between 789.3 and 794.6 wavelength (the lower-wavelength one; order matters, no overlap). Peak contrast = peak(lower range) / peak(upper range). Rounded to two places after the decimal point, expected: 0.99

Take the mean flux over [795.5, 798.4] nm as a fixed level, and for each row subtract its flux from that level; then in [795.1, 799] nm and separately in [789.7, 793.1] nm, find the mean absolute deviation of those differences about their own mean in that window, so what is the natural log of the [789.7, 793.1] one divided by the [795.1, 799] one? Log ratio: 0.2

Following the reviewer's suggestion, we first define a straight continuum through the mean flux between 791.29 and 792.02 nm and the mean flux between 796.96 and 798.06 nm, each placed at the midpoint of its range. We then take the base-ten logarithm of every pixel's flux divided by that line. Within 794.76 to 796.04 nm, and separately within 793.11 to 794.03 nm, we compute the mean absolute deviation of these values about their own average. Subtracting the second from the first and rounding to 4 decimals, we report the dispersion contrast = -0.0003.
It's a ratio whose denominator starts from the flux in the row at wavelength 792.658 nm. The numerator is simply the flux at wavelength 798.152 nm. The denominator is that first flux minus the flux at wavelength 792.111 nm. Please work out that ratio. -46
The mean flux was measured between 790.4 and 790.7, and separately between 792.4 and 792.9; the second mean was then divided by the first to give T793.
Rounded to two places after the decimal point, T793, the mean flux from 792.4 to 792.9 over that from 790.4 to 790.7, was 0.97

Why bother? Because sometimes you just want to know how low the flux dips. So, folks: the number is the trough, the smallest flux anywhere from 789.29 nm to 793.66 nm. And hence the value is 21.02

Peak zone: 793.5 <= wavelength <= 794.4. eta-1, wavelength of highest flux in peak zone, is 794.302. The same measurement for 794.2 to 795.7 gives 795.584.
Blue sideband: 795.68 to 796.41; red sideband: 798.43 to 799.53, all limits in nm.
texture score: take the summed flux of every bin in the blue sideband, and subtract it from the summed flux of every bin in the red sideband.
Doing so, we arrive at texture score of 43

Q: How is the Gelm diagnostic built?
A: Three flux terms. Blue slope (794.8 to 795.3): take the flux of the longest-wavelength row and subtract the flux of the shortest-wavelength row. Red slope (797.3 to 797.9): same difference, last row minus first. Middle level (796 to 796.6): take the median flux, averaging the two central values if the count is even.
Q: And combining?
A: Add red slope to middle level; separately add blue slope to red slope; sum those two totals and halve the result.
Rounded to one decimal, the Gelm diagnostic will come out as 11.2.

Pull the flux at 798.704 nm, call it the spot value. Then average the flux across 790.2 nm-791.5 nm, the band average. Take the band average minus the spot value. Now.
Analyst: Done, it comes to 0.0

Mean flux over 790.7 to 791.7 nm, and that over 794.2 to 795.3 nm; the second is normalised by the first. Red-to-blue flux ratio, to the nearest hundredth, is 0.99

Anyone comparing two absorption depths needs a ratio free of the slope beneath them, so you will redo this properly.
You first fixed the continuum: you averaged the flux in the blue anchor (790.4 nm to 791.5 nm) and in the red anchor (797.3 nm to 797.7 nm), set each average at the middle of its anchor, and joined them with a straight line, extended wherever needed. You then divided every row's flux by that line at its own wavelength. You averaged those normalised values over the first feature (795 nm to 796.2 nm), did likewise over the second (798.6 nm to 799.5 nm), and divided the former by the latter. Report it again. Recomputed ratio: 1.01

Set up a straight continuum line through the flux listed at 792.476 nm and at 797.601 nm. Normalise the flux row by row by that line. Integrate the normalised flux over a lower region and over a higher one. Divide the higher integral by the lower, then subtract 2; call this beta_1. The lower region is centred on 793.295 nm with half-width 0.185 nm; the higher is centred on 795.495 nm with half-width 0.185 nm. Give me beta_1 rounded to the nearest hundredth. -0.98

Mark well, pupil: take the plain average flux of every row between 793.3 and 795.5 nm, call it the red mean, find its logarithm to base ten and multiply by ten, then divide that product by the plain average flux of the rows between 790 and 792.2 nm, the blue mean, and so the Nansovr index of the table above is 0.608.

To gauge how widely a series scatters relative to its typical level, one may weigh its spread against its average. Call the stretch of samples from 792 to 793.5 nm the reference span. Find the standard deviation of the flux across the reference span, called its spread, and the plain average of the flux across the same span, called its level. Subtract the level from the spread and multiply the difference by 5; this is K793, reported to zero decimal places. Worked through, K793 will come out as -105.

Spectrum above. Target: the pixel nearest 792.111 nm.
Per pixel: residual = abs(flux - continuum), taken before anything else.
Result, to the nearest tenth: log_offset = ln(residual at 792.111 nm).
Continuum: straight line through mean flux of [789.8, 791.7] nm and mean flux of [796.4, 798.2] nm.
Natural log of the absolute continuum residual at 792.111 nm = -1.1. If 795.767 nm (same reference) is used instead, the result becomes -1.2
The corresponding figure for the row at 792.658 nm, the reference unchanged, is -0.1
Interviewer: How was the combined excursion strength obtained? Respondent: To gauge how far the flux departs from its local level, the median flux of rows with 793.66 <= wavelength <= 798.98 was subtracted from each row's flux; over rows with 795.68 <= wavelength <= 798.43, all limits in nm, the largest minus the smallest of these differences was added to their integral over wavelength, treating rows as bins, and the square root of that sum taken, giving 1.18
